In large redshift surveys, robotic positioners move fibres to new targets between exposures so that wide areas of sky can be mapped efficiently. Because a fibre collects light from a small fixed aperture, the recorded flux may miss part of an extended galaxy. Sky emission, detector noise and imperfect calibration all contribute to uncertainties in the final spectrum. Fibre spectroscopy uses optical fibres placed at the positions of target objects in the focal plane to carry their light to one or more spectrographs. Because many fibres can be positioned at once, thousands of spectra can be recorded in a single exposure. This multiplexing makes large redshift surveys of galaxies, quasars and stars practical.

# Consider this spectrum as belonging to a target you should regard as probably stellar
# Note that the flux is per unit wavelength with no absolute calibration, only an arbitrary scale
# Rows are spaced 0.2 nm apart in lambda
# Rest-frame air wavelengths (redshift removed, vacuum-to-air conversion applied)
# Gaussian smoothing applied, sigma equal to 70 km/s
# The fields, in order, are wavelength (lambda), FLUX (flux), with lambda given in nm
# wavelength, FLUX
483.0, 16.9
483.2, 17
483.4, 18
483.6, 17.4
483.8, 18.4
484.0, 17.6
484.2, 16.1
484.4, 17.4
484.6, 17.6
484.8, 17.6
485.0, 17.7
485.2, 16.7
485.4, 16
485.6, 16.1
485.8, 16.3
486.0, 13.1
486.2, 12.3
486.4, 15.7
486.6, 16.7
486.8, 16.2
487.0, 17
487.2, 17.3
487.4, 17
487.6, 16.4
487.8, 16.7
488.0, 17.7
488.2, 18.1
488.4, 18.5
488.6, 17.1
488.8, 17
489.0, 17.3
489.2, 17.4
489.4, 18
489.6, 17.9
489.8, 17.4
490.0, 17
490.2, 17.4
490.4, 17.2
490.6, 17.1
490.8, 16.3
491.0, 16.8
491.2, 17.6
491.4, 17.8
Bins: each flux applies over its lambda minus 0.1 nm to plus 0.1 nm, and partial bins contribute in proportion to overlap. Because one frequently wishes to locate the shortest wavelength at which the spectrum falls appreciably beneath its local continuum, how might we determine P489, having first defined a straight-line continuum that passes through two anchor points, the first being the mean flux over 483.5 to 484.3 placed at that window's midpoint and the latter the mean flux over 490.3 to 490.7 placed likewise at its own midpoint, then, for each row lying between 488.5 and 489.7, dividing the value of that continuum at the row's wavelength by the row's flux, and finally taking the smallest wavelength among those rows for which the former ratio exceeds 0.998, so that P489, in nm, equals 488.6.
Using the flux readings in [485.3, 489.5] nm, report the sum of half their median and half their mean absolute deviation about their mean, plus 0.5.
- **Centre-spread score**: 9.50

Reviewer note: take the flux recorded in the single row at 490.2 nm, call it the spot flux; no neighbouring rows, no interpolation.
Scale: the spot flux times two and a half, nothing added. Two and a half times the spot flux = 43.5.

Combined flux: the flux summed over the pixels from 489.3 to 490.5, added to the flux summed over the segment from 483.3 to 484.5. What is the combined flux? 210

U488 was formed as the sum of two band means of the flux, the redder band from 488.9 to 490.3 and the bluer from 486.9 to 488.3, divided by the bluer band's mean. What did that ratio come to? 2.02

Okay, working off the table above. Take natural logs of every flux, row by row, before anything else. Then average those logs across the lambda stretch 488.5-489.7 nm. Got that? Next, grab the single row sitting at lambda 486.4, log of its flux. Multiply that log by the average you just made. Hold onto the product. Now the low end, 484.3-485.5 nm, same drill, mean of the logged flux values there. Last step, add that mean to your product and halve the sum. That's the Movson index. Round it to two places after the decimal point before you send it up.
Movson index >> 5.36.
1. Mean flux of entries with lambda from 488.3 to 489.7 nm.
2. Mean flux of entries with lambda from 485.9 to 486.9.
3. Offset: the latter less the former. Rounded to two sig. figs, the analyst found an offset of -2.8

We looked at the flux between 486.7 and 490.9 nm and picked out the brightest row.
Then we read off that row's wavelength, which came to 488.4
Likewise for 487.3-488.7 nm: 488.4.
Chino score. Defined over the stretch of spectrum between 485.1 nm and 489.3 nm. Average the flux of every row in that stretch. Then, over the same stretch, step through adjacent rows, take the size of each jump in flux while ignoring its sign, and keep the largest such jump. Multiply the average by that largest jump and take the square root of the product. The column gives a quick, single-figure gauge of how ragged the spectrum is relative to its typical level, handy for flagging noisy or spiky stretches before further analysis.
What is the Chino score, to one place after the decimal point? 7.5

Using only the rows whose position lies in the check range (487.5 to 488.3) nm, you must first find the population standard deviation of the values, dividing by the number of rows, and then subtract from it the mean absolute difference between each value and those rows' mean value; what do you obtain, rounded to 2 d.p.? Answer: 0.02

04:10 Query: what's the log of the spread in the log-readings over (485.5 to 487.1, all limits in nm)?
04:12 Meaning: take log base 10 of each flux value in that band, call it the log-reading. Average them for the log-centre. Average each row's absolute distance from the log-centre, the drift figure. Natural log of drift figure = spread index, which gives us -3.19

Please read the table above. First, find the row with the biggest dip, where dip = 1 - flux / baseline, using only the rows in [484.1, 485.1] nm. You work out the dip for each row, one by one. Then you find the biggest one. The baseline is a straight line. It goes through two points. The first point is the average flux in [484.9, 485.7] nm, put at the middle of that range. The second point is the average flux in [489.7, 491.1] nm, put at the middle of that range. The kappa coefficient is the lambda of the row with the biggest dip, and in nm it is 484.2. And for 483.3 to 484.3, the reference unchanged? 484.2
